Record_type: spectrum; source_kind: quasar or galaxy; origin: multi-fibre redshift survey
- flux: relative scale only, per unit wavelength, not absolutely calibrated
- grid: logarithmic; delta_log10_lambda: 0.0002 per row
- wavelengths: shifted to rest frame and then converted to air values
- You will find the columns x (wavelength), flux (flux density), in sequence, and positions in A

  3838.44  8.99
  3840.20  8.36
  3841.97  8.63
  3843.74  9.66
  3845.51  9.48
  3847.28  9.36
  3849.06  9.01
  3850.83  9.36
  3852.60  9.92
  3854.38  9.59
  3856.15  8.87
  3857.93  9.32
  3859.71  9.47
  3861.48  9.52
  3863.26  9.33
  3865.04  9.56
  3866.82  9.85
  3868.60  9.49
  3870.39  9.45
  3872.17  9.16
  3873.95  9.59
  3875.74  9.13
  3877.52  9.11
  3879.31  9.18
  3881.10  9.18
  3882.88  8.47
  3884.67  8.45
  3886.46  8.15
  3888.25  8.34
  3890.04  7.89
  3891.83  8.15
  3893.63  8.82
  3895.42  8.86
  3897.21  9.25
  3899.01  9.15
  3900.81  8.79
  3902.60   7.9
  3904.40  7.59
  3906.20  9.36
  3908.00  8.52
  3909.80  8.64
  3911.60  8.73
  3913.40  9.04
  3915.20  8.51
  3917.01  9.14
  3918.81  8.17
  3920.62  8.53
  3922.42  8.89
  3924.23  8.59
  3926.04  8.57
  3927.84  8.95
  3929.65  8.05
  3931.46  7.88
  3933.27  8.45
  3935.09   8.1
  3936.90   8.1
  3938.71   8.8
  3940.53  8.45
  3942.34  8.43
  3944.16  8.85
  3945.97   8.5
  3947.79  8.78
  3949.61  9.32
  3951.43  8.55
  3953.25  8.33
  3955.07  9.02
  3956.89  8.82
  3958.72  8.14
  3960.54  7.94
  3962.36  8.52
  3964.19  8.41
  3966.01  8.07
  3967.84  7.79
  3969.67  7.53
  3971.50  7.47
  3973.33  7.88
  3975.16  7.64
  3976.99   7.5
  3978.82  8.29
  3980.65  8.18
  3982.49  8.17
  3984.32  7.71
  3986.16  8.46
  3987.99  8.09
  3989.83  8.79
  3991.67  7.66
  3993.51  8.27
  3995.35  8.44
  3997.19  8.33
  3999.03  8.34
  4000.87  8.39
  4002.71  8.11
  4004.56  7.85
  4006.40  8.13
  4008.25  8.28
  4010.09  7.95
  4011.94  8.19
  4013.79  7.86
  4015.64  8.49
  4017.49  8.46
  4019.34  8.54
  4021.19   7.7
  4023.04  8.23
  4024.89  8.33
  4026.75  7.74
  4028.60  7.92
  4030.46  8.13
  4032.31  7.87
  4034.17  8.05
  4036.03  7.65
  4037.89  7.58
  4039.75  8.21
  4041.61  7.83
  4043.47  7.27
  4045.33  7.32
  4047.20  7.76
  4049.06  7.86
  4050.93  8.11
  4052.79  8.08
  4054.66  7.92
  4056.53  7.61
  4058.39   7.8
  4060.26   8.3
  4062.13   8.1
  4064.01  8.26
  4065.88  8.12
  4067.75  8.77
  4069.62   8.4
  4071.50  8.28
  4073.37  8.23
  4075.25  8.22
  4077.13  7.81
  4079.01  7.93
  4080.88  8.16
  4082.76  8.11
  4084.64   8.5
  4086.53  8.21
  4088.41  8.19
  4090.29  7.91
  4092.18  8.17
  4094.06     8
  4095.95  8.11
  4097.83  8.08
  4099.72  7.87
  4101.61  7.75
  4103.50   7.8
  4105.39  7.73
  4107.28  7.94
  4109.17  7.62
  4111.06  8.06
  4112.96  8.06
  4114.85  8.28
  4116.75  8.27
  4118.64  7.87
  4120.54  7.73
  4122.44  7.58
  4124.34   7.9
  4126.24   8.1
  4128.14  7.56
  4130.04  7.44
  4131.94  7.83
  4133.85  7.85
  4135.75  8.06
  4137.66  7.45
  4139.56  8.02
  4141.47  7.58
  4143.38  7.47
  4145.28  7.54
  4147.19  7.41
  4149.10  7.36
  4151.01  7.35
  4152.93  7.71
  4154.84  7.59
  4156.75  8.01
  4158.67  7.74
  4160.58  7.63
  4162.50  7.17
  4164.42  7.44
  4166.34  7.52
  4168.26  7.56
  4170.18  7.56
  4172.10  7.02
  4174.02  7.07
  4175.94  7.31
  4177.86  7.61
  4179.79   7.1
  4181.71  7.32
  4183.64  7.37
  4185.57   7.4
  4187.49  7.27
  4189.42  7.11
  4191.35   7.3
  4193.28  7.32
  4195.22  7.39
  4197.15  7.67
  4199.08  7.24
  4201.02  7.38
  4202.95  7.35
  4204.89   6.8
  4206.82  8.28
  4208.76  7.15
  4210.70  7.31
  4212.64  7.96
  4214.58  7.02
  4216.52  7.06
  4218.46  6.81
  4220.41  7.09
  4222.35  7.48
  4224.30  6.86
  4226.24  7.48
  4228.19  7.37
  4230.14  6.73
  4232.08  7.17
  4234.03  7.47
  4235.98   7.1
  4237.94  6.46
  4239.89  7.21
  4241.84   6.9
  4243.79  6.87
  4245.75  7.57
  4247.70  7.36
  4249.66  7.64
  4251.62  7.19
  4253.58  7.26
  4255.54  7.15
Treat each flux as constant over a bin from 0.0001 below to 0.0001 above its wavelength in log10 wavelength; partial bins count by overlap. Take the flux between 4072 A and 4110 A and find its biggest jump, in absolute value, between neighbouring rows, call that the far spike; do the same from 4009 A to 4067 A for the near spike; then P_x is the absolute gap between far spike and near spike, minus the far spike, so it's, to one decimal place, 0.0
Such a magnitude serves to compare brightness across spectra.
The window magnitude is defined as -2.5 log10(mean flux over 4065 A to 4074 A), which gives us -2.31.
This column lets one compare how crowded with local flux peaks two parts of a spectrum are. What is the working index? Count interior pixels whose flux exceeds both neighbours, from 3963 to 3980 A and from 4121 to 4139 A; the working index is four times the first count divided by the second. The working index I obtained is 2.0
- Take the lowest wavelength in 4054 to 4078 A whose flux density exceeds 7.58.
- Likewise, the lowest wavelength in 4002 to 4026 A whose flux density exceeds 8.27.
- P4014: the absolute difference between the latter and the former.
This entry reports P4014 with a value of 46.4 A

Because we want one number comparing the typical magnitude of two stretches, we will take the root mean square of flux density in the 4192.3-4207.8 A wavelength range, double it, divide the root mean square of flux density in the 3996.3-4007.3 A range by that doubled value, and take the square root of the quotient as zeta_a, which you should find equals 0.742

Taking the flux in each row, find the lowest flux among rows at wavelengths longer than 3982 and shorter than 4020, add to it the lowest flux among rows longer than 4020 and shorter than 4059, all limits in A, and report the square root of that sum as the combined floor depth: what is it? 3.86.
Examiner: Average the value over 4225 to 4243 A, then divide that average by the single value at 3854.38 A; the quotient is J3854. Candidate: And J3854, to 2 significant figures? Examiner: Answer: 0.74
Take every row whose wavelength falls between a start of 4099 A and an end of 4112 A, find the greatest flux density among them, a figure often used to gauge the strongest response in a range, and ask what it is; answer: 8.06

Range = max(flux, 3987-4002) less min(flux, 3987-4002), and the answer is 1.1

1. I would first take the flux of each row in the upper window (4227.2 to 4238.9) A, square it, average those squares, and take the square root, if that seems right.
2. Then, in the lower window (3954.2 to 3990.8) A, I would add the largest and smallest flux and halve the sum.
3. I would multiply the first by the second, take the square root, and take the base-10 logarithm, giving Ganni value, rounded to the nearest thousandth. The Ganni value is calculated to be 0.882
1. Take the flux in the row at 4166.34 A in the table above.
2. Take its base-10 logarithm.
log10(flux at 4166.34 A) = 0.88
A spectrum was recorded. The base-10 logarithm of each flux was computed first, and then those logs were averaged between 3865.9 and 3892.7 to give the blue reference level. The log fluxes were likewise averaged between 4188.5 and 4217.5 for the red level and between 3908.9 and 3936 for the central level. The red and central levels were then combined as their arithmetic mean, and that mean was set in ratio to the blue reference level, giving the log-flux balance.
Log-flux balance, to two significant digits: 0.95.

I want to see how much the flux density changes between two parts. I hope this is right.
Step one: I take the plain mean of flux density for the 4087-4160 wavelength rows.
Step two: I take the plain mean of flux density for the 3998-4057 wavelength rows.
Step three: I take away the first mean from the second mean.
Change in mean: 0.18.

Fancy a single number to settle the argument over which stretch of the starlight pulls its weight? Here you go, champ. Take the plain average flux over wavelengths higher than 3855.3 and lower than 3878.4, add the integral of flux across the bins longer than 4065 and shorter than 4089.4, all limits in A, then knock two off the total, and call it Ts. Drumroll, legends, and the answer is 208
